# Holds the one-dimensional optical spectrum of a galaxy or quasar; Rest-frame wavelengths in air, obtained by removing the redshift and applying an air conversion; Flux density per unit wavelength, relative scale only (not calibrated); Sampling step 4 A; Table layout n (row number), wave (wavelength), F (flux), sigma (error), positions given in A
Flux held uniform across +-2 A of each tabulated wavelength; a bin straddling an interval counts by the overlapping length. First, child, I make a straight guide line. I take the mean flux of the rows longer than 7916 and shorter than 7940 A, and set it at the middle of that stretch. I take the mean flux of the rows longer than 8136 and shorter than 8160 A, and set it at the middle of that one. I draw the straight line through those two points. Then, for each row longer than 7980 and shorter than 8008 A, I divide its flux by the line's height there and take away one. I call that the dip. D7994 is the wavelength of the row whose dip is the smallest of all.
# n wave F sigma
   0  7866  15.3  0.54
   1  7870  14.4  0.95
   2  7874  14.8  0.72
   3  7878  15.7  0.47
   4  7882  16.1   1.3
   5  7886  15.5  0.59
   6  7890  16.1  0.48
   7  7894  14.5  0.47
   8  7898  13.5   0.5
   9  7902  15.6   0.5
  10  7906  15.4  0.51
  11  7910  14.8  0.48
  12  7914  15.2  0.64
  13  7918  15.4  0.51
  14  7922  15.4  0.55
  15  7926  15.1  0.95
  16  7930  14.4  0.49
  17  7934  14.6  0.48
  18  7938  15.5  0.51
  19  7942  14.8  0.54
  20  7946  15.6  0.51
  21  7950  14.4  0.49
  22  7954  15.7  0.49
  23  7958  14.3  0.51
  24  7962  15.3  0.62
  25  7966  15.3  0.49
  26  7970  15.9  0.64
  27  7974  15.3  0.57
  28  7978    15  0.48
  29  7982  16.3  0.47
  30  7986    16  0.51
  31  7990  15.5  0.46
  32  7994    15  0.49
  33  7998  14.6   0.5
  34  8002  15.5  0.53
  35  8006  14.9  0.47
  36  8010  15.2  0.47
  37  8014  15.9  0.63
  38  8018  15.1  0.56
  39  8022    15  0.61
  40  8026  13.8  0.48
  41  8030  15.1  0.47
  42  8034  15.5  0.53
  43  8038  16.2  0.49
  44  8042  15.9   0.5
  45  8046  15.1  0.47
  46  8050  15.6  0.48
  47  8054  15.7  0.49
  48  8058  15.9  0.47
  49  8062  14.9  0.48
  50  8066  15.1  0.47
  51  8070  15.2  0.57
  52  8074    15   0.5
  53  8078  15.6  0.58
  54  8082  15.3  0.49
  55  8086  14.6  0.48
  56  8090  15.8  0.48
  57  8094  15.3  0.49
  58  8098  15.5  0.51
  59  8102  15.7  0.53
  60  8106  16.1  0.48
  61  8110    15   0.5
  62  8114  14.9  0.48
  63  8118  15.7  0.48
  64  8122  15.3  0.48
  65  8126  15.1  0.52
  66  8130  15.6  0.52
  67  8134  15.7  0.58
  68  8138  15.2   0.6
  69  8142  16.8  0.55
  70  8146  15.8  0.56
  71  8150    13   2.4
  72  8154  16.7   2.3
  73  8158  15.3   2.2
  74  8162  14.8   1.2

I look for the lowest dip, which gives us 7998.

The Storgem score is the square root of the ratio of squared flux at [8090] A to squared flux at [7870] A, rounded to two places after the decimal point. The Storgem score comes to 1.10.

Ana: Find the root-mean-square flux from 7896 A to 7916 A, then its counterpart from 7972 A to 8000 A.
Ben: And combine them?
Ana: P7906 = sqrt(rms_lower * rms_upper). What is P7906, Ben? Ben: 15.2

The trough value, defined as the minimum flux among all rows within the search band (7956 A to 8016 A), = 14.3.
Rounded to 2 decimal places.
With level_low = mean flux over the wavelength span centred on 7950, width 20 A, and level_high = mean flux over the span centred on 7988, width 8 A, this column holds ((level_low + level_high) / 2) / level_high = 0.97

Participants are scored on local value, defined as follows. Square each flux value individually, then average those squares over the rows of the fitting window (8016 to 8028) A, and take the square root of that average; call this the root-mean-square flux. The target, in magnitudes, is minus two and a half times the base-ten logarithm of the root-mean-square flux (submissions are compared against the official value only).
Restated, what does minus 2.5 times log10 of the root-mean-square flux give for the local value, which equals -2.91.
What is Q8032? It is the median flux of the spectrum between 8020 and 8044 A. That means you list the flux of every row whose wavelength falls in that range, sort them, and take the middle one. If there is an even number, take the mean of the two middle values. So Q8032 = 15.3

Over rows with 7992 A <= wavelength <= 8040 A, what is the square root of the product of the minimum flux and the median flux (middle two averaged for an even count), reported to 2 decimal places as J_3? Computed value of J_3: 14.44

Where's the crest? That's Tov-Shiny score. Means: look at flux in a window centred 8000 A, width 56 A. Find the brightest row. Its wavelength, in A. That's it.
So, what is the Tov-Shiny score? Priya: 7982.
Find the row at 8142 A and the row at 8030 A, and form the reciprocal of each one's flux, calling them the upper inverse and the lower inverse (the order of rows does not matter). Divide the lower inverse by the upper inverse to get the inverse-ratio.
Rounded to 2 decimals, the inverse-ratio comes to 1.11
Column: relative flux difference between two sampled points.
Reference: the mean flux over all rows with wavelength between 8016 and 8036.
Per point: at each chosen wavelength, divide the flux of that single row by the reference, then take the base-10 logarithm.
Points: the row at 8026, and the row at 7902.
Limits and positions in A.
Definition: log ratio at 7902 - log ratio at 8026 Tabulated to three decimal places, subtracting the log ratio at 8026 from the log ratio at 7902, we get 0.053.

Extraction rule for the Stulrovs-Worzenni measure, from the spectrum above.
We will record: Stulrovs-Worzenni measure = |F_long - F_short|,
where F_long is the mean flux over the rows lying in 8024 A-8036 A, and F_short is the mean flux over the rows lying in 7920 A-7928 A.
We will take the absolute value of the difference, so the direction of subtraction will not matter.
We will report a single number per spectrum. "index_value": 0.45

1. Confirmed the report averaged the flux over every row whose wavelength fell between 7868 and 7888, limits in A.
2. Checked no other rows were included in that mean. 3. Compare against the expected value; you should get 15.3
